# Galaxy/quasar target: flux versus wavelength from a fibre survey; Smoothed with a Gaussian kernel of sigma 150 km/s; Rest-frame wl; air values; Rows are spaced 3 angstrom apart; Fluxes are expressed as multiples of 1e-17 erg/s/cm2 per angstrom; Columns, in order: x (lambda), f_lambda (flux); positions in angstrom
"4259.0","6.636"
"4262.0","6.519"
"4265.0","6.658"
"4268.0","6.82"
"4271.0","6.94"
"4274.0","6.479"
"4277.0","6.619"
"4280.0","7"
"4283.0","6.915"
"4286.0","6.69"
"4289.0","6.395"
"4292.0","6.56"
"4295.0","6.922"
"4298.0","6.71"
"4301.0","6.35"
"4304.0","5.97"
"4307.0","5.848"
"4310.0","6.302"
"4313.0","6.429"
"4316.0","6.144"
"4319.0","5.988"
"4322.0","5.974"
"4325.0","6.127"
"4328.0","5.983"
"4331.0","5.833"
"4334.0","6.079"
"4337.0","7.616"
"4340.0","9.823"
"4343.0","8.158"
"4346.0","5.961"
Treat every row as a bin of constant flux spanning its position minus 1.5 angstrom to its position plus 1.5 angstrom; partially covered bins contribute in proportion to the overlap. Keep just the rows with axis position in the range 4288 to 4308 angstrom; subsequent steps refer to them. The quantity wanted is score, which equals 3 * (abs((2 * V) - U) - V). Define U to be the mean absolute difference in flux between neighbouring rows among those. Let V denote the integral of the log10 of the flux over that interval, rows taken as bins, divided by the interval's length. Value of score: 1.62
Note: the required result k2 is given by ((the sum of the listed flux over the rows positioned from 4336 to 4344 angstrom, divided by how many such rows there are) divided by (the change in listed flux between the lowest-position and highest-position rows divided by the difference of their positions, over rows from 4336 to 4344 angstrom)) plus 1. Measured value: 95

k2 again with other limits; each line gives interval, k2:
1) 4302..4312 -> 110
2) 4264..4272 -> 146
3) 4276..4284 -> 140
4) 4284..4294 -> -301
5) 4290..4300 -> 270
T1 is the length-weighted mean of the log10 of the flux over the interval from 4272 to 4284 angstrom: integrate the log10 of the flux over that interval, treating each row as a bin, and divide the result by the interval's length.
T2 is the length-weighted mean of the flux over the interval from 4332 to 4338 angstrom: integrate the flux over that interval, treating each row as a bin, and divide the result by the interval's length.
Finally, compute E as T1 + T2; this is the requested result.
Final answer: 7.53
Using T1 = 0.83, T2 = 6.70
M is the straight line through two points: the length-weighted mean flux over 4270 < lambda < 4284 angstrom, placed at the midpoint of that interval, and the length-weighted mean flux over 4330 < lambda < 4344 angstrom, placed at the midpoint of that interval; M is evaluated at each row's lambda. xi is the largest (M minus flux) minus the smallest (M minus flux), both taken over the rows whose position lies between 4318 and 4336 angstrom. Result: 0.4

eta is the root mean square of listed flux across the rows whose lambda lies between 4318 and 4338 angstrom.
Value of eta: 6.25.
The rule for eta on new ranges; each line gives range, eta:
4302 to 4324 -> 6.10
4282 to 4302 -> 6.65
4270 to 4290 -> 6.72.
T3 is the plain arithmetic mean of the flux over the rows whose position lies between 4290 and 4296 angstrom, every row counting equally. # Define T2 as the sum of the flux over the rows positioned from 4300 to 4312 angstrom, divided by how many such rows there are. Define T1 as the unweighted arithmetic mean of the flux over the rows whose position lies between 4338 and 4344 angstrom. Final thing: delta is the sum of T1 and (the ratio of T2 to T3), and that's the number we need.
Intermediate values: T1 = 9.0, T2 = 6.1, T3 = 6.74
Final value 9.9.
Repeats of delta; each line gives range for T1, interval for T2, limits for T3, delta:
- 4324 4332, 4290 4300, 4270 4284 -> 7.0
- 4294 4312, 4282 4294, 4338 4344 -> 7.1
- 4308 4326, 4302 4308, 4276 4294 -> 7.0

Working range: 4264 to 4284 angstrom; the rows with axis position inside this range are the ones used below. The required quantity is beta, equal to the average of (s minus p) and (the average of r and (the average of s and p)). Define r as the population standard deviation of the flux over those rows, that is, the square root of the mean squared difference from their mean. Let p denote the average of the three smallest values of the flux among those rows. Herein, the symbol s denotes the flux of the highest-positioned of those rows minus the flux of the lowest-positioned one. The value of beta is -2.26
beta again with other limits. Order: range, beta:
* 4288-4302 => -2.39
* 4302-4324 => -2.17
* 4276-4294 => -2.43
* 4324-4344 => -0.62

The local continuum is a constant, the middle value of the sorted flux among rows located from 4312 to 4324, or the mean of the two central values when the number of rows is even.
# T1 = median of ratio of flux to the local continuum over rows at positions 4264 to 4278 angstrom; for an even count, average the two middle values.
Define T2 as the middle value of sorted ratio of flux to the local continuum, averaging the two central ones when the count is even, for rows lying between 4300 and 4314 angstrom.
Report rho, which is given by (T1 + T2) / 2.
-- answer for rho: 1.068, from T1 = 1.10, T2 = 1.04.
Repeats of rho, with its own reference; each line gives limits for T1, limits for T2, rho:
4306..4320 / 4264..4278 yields 1.055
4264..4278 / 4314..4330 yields 1.042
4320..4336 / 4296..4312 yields 1.013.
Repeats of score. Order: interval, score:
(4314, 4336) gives 1.92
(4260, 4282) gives 1.78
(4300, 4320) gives 1.60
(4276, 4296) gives 1.73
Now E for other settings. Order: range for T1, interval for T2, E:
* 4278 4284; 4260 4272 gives 7.56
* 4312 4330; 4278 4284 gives 7.72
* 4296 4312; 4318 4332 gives 6.78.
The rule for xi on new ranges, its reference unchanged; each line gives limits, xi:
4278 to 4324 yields 1.6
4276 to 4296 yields 0.7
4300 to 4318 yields 0.6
